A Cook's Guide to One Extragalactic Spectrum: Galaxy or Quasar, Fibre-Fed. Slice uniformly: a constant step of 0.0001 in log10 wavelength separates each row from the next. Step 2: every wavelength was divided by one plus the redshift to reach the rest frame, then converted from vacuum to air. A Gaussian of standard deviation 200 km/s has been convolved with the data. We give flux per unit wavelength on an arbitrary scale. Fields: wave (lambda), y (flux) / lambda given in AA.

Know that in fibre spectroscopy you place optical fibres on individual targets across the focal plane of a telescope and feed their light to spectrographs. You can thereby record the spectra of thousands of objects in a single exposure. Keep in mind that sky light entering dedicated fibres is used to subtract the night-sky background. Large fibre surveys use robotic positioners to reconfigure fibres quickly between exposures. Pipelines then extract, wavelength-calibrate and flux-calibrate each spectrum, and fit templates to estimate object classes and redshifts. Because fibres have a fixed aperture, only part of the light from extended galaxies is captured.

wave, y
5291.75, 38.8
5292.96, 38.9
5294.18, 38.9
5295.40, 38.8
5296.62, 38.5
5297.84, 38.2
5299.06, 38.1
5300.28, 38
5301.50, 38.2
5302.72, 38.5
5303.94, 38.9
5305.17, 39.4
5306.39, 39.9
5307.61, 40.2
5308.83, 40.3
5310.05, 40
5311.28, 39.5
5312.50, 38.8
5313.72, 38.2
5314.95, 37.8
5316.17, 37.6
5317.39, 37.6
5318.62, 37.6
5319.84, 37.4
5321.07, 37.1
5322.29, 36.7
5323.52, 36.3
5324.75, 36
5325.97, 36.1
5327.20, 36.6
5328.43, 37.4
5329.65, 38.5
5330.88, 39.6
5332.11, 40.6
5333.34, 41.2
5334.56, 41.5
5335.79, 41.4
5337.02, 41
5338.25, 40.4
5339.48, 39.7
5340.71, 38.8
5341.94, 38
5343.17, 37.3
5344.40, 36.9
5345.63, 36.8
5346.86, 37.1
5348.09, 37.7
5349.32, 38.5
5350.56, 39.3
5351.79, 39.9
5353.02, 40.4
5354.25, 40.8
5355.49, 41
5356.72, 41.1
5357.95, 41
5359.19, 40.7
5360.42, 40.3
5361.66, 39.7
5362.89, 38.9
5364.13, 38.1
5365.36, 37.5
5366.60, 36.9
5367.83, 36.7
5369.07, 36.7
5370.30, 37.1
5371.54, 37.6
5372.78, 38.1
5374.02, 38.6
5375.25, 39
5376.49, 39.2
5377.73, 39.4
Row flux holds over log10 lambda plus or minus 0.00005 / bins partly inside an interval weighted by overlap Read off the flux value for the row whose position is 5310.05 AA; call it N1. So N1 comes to 40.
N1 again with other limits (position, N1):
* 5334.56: 41.5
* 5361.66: 39.7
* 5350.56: 39.3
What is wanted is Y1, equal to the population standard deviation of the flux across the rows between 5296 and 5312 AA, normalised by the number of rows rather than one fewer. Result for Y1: 0.83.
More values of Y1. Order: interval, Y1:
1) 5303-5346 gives 1.62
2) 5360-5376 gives 1.11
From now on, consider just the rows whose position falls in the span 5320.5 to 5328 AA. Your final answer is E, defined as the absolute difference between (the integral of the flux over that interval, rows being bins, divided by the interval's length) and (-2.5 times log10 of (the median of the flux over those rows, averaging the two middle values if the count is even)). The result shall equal 40.4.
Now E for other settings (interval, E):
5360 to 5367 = 42.5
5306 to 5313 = 43.8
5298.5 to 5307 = 42.7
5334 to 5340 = 44.8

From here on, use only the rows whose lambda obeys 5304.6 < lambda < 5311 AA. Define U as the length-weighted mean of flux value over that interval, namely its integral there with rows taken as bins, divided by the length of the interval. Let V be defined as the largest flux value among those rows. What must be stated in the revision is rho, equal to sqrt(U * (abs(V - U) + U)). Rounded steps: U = 40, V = 40.3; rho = 40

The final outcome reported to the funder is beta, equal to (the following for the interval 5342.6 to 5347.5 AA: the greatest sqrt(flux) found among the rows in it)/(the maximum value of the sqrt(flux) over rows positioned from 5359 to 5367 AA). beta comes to 0.96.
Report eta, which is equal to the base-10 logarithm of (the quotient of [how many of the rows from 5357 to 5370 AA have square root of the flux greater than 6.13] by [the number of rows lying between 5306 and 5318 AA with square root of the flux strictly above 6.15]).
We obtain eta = -0.1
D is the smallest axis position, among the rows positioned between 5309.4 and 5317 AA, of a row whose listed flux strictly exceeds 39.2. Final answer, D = 5310.05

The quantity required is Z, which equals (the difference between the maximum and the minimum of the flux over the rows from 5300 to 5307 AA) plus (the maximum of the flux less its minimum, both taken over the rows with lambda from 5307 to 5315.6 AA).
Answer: 4.4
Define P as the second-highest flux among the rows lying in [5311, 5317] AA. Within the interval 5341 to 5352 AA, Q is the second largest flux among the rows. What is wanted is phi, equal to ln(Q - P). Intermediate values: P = 38.8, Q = 39.3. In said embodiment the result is -0.7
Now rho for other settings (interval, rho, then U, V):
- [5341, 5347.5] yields 38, 37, 38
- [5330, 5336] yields 41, 41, 41.5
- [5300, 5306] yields 39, 39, 39.4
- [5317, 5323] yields 37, 37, 37.6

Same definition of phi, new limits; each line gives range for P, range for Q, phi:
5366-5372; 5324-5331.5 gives 0.3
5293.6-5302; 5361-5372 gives -2.3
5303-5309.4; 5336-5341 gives -1.6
